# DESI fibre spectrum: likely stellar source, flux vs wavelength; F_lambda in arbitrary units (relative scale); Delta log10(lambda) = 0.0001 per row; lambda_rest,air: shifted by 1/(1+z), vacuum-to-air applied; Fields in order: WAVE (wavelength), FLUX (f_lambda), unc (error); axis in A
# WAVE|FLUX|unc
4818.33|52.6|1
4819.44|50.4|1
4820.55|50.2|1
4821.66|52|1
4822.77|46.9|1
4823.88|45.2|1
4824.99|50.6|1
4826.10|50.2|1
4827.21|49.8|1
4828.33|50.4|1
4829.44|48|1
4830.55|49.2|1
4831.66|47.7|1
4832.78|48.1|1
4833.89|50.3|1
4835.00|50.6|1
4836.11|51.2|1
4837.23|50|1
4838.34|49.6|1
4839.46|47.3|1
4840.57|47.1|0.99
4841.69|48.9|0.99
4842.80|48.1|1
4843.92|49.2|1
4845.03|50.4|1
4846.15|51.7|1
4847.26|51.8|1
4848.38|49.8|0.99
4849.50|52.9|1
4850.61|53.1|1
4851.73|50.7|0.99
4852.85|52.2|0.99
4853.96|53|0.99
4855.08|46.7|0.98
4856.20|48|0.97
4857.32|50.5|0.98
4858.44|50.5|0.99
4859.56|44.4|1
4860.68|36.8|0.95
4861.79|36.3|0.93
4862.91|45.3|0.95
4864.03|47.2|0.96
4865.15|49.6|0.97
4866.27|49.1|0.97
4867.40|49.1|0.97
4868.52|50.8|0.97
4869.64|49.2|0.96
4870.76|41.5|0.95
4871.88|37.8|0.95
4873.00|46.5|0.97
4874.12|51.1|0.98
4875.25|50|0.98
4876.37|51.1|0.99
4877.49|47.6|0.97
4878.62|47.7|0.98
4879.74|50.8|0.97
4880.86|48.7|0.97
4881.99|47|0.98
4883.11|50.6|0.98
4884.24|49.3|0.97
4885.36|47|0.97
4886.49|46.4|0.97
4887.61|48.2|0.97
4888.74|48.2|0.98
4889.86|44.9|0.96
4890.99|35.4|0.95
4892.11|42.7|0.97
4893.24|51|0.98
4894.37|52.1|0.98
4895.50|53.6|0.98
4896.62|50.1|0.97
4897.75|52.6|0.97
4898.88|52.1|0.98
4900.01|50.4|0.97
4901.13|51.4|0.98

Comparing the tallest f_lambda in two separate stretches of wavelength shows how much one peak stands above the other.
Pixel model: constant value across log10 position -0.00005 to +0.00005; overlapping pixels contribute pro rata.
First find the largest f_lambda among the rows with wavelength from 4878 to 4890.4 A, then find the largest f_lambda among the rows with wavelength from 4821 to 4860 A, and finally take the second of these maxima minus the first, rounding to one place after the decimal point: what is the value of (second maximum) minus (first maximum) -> 2.3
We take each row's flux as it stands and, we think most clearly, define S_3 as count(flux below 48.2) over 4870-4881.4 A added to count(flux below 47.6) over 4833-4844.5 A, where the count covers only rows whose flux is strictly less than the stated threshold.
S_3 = 7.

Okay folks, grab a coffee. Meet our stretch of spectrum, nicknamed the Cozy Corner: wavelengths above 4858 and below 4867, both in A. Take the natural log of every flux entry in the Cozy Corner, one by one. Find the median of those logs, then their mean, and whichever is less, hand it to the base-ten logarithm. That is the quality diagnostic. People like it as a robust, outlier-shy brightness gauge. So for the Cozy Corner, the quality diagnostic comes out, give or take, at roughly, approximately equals 0.579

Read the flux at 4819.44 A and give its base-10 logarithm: 1.702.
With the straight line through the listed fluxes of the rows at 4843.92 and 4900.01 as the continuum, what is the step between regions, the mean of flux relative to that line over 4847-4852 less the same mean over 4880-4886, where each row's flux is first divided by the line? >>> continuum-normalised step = 0.08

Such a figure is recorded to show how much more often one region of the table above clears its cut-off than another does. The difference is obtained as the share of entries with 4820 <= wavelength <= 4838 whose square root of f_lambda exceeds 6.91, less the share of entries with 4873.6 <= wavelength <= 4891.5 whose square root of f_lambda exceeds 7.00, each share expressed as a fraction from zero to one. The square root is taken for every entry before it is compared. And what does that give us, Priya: 0.44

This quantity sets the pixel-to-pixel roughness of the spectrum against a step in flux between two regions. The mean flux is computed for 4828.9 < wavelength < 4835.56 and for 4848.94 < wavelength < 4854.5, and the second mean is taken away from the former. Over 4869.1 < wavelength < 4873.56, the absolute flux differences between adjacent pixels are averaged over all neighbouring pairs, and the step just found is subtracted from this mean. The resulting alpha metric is 10.1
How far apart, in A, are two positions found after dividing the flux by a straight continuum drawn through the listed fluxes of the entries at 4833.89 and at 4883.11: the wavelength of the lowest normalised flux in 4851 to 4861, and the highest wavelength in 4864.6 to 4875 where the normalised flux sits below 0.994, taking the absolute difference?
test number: 12.3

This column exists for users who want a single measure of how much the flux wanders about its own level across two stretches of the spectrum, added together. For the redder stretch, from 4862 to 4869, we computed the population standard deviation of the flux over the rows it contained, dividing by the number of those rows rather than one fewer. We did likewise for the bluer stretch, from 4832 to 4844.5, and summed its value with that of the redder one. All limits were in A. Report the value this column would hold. 3.1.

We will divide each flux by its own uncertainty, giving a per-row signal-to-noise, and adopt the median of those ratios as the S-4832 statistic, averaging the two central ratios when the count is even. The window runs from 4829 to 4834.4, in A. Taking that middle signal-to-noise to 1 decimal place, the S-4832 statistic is 48.1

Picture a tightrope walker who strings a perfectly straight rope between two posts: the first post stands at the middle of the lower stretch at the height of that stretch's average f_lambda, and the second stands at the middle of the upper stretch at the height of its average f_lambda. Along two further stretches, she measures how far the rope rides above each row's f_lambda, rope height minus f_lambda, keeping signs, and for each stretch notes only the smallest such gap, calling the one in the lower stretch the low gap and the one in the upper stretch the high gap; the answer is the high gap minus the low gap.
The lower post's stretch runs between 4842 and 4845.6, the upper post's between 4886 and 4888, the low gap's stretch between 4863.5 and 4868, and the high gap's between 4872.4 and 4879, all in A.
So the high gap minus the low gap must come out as -2.0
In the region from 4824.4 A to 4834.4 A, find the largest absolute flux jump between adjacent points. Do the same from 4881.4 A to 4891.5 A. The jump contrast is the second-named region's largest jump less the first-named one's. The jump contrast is 7.1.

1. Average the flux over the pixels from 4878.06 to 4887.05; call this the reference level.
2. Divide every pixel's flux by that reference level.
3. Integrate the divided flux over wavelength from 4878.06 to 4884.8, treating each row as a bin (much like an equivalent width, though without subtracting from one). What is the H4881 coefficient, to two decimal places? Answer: 6.82 A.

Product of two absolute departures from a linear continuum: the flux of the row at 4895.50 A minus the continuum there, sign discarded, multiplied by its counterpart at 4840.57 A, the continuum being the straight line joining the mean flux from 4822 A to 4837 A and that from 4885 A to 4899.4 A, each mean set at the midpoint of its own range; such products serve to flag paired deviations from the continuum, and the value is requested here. 10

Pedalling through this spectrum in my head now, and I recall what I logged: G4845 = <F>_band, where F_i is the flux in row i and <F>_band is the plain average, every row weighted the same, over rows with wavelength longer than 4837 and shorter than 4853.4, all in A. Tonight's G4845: 50.2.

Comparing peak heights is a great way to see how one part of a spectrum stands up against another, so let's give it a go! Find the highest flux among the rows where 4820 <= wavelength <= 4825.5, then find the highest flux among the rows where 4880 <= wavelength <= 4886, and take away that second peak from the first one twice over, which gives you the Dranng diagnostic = -49.2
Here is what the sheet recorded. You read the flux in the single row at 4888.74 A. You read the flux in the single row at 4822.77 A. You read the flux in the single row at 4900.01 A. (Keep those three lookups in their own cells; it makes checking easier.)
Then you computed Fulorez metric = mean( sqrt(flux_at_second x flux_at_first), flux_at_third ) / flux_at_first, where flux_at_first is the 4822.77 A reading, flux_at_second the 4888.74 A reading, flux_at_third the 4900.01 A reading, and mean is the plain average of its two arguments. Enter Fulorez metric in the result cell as 1.04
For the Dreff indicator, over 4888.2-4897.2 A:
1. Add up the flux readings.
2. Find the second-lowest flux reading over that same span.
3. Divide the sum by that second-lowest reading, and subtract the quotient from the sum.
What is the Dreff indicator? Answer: 369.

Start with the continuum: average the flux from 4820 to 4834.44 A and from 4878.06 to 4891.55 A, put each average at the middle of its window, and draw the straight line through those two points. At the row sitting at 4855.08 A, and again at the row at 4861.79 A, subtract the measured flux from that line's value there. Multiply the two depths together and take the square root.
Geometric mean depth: 4.0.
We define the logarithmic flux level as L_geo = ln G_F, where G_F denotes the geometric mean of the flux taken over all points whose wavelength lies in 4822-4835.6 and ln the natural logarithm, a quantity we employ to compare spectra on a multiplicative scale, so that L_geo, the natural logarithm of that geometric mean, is 3.89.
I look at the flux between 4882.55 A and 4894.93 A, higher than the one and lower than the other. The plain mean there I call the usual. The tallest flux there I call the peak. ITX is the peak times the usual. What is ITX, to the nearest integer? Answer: 2443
